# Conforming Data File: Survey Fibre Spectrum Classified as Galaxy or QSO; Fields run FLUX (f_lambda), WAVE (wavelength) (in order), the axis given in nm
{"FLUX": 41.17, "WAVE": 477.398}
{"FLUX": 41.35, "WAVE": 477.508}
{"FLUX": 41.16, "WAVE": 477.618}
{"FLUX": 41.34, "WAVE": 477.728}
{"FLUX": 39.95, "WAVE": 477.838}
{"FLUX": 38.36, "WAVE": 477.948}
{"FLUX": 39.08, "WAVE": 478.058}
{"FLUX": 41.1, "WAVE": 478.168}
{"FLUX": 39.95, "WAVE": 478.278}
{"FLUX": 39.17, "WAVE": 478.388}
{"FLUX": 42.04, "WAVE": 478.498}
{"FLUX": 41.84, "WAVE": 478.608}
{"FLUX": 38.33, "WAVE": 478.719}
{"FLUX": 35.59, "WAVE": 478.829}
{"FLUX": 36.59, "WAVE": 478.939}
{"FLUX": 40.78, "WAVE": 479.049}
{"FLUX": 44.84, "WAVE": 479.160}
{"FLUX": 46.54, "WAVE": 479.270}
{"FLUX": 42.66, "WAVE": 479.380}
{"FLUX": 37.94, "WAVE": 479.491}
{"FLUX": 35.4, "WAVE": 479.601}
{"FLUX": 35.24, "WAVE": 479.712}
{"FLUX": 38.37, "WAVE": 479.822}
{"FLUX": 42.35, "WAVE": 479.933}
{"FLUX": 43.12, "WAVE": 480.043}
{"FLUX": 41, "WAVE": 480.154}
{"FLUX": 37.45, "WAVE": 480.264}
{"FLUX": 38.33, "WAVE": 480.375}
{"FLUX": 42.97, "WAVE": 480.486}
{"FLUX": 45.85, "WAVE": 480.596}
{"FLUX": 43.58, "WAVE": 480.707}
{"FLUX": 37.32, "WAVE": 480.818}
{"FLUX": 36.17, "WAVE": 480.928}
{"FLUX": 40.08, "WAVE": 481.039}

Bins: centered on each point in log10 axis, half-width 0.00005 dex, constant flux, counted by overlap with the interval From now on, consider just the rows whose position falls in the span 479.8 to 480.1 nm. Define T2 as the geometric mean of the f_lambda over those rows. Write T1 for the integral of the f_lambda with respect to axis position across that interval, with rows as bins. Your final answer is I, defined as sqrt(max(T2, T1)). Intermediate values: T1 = 12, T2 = 41.2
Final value 6.42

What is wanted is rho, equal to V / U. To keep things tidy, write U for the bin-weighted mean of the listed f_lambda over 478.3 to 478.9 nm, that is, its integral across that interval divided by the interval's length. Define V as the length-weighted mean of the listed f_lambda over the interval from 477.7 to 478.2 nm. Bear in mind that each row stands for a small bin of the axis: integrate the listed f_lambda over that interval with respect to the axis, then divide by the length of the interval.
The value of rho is 1.01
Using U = 39.4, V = 40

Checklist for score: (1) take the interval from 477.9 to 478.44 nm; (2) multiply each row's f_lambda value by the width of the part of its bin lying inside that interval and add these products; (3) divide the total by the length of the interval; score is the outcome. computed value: 39.6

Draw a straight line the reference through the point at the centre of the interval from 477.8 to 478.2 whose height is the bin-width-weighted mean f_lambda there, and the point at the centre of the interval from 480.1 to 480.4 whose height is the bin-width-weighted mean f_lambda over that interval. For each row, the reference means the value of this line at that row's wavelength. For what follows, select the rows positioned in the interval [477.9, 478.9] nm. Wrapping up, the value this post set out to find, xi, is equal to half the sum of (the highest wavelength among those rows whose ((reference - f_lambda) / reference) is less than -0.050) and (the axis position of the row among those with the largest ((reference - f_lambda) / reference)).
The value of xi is 478.72 nm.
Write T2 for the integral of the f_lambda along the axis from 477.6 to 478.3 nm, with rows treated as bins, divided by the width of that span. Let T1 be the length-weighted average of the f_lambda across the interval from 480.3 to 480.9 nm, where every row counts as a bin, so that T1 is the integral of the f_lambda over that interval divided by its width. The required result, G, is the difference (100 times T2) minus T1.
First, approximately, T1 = 41.2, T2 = 40.1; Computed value 3969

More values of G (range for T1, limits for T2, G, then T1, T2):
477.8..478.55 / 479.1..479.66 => 4098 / 40.0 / 41.4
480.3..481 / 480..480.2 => 4154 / 40.6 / 41.9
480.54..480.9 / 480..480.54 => 4004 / 41.9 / 40.5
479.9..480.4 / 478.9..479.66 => 4031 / 40.5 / 40.7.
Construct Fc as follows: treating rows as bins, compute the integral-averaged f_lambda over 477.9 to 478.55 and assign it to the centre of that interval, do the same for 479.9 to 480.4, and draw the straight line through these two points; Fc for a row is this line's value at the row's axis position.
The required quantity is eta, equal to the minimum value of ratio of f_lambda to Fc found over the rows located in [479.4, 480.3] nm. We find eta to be 0.872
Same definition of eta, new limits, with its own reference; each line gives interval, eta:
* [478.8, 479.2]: 0.886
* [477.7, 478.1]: 0.961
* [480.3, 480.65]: 0.945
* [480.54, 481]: 0.888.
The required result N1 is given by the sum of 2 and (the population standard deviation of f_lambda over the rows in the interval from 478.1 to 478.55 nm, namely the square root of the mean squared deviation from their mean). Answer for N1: 3.1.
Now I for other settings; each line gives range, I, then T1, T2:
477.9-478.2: 6.28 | 12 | 39.5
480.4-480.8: 6.64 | 17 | 44.1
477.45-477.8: 6.43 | 14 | 41.3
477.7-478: 6.31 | 12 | 39.9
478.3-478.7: 6.40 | 16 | 41.0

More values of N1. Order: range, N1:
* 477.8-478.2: 3.0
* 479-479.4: 4.2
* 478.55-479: 4.4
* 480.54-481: 6.1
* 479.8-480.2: 3.8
